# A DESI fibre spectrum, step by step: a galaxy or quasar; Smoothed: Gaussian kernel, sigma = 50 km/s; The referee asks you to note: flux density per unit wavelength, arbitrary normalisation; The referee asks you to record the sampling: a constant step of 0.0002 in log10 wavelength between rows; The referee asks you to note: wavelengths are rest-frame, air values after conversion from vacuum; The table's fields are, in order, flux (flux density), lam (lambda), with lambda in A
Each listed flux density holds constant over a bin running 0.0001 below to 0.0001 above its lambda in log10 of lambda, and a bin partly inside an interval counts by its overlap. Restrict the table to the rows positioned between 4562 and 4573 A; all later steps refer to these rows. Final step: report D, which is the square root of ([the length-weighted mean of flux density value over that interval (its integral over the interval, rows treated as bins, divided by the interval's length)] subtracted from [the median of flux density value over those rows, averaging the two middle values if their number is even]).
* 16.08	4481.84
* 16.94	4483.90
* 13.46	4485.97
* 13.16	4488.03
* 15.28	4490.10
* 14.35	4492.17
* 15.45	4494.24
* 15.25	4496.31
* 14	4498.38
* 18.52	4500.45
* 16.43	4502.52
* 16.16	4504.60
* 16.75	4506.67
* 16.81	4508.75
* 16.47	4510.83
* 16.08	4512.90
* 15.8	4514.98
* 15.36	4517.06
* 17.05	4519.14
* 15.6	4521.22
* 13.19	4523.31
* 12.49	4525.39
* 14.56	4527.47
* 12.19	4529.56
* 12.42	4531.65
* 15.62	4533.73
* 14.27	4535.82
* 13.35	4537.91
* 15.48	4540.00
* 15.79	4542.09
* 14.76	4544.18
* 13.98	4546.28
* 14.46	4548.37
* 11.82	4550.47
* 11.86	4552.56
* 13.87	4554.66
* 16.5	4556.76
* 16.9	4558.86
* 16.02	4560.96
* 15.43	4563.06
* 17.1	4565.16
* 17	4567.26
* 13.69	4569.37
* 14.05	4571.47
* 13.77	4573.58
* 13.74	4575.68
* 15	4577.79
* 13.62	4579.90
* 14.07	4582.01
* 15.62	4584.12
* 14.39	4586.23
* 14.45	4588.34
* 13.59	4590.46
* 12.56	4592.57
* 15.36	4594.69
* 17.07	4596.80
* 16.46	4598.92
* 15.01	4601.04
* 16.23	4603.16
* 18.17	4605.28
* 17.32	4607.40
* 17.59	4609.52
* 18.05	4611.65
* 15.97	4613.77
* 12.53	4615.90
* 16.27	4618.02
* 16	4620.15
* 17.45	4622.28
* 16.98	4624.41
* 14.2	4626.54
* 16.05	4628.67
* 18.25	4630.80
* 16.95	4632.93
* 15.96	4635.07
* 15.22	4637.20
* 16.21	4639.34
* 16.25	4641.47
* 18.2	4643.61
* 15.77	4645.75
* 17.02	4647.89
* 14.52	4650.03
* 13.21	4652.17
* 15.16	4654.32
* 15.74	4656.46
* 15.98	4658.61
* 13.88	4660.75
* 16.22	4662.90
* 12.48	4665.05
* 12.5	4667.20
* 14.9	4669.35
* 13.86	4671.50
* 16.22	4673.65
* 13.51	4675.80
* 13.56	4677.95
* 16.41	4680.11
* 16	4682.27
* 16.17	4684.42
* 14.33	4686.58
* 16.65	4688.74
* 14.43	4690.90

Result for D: 0.22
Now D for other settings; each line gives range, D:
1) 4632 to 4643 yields 0.12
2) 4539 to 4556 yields 0.43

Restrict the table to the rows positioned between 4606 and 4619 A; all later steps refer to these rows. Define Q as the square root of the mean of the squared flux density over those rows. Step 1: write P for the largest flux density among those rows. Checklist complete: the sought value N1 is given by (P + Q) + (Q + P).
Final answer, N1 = 69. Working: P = 18.05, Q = 16.4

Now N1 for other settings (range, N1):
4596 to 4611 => 70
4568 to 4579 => 58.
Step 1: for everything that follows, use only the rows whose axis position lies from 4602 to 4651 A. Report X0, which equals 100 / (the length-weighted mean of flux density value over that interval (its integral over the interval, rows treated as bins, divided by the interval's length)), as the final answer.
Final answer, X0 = 6.1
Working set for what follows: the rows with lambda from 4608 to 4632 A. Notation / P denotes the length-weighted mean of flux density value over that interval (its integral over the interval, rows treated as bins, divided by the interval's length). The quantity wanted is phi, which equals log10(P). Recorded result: 1.21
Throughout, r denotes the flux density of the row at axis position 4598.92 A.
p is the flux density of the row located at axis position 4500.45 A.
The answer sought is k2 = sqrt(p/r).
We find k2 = 1.06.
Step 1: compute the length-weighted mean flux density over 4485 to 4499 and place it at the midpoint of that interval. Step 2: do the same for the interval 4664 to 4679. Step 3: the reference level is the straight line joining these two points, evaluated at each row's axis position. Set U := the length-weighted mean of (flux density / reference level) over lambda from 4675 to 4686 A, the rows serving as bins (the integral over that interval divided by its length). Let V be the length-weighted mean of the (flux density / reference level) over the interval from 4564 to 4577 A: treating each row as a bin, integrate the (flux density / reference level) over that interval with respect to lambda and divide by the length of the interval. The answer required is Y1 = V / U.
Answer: 0.96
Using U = 1.09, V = 1.05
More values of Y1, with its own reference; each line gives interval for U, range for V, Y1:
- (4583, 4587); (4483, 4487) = 0.98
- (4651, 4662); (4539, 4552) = 0.94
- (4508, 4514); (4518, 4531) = 0.86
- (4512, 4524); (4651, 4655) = 0.93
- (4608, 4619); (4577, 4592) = 0.88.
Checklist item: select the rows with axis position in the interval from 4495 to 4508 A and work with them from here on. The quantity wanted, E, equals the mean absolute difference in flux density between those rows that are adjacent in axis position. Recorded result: 1.74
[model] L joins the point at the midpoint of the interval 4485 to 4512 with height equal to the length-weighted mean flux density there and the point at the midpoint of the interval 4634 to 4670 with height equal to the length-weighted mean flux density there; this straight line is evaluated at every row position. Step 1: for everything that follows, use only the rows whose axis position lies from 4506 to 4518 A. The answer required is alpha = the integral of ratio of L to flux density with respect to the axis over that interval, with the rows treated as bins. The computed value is 11.5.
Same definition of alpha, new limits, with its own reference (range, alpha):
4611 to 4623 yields 11.7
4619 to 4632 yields 12.1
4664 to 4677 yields 14.3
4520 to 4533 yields 15.1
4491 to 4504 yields 13.0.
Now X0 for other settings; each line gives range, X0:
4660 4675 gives 7.0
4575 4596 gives 7.0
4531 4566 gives 6.8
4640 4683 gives 6.6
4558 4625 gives 6.4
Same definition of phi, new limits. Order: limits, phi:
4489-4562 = 1.18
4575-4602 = 1.17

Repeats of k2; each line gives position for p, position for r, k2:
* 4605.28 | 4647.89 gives 1.03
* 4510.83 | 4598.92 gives 1.00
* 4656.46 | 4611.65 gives 0.93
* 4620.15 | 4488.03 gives 1.10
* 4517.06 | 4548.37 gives 1.03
